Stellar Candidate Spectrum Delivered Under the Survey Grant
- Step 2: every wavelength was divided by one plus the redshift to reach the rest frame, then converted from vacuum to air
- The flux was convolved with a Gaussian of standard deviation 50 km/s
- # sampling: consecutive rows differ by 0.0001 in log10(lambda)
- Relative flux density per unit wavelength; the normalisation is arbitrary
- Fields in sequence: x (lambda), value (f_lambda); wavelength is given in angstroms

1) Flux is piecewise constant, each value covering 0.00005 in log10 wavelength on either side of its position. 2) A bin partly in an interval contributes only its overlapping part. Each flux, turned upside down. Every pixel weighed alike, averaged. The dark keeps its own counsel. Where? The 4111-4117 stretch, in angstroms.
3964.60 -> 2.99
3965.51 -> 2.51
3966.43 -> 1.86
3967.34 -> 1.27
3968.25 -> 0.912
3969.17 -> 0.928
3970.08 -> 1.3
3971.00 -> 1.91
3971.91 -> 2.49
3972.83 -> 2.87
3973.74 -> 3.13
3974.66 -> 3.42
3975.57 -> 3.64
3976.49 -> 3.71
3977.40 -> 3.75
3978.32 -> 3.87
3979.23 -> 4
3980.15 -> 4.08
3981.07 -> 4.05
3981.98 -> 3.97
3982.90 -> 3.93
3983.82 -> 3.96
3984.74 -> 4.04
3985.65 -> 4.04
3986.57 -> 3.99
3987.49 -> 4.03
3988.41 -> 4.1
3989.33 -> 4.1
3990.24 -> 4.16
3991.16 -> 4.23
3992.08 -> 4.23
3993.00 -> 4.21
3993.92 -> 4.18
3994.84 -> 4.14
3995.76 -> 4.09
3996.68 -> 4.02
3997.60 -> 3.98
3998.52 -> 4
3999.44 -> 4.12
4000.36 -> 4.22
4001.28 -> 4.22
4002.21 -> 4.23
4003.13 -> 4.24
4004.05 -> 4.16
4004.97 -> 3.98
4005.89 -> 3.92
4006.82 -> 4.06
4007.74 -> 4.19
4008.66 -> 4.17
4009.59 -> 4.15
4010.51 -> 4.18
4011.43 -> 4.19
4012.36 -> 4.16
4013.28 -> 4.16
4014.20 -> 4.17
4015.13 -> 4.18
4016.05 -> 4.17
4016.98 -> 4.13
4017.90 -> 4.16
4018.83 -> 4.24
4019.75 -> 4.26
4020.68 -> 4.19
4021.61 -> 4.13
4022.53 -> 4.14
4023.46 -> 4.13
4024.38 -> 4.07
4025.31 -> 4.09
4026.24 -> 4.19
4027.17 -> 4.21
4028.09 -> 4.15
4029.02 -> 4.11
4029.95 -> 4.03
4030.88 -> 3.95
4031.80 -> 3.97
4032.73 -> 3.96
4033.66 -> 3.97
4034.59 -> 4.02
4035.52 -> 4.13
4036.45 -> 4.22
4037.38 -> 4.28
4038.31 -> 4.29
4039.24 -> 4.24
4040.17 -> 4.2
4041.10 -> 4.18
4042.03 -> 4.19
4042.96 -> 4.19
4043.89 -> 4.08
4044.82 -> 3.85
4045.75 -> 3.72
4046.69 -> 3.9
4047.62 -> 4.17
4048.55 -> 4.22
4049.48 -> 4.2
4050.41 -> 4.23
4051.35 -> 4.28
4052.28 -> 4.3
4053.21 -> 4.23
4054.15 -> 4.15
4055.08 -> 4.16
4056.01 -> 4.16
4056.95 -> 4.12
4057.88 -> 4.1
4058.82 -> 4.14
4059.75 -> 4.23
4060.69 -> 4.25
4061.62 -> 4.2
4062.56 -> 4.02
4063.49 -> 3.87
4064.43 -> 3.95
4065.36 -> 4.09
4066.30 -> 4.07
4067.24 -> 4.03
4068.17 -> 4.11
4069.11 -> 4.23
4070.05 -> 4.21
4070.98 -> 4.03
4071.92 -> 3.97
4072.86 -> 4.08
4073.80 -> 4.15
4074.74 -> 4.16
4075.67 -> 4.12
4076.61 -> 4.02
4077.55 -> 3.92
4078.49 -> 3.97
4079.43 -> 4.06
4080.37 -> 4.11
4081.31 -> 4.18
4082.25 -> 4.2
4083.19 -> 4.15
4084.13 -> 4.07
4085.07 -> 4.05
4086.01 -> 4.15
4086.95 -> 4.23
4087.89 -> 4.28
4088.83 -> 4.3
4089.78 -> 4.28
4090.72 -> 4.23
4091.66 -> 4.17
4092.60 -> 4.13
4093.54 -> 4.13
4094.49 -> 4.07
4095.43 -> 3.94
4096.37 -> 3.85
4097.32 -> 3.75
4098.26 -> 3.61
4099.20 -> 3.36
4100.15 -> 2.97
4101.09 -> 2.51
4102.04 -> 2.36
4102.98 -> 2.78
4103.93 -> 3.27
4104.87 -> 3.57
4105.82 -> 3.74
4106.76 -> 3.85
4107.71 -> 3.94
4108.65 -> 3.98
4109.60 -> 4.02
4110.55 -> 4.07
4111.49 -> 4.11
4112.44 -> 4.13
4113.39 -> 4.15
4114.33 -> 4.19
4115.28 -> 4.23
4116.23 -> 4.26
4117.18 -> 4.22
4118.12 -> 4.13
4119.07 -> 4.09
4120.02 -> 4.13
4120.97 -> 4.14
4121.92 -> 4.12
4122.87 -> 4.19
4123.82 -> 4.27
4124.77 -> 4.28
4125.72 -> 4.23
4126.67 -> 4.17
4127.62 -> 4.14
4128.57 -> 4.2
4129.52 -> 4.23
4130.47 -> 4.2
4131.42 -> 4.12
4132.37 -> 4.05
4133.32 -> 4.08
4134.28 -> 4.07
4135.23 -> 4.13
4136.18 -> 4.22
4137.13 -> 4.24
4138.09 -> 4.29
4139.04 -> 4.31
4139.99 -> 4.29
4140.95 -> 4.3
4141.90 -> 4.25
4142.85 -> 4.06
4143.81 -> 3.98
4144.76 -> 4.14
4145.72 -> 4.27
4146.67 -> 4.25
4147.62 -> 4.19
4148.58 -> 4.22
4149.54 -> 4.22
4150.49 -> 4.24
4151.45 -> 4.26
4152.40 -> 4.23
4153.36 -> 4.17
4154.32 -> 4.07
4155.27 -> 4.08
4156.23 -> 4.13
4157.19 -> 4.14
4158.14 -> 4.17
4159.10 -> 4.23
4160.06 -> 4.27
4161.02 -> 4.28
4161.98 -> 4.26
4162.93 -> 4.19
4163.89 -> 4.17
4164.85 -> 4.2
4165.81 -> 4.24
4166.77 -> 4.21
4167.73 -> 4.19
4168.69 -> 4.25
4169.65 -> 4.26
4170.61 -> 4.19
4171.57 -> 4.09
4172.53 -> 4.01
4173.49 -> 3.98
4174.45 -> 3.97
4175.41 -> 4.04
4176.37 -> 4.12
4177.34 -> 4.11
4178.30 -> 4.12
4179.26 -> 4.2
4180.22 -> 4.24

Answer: 0.239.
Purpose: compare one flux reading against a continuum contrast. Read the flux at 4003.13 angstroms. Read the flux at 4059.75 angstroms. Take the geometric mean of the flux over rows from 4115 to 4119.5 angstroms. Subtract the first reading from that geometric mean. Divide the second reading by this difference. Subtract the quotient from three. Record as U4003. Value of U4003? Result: 81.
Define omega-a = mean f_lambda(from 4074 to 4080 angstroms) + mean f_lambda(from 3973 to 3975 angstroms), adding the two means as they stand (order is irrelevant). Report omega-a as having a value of 7.3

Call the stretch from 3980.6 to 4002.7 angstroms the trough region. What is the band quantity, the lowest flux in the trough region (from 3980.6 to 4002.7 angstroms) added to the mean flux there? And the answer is 8.02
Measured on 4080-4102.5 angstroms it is 6.24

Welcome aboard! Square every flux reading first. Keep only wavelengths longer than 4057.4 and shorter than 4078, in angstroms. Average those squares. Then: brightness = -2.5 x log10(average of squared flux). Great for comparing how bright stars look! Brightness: -3.06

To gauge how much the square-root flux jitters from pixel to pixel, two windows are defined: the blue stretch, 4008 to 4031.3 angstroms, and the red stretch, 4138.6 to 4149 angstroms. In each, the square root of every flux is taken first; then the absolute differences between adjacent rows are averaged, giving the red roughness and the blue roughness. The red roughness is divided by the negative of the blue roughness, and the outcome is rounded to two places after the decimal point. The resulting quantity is -2.00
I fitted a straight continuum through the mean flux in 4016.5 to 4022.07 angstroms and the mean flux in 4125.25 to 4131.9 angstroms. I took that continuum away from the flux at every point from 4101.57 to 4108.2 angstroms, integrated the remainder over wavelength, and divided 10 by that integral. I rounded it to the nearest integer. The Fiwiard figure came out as -2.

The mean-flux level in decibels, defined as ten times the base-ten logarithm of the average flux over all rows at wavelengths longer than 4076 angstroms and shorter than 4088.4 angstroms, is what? 6.14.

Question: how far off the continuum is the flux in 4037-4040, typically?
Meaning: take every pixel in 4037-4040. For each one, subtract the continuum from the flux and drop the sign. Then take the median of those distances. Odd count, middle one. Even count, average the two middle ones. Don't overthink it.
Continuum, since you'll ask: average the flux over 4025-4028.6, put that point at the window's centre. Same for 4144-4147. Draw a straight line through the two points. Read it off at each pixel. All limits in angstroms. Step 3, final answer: 0.115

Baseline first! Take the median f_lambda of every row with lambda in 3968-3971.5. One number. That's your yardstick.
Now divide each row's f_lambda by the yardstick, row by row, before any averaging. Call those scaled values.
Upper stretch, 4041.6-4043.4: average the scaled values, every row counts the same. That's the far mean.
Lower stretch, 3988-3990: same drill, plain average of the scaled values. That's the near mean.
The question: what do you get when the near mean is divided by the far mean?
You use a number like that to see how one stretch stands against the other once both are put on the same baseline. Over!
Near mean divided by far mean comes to 0.98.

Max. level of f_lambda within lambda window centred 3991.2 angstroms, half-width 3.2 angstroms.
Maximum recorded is 4.23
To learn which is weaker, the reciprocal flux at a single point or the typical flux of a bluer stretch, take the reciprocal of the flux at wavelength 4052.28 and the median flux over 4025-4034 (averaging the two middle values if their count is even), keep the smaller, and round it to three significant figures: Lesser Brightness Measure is 0.233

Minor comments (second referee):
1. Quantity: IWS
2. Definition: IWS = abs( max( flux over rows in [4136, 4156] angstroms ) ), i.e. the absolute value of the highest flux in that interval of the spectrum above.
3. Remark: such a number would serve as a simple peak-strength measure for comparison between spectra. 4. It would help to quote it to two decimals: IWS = 4.31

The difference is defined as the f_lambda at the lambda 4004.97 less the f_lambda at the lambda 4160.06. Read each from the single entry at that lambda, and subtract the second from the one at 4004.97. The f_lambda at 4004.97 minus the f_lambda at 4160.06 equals -0.29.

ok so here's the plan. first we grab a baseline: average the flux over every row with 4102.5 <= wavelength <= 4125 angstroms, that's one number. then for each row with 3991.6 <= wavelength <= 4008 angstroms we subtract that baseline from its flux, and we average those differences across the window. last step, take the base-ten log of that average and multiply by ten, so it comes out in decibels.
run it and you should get -8.9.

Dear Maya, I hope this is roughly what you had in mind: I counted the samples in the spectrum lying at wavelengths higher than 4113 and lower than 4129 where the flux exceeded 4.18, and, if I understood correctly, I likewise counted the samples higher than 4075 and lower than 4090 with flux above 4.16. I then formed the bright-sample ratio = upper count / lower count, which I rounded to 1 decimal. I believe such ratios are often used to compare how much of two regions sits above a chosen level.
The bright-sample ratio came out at 1.5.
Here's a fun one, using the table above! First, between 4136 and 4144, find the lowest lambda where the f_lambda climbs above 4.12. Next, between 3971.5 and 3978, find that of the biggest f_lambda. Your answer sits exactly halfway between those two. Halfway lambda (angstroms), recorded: 4056.8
